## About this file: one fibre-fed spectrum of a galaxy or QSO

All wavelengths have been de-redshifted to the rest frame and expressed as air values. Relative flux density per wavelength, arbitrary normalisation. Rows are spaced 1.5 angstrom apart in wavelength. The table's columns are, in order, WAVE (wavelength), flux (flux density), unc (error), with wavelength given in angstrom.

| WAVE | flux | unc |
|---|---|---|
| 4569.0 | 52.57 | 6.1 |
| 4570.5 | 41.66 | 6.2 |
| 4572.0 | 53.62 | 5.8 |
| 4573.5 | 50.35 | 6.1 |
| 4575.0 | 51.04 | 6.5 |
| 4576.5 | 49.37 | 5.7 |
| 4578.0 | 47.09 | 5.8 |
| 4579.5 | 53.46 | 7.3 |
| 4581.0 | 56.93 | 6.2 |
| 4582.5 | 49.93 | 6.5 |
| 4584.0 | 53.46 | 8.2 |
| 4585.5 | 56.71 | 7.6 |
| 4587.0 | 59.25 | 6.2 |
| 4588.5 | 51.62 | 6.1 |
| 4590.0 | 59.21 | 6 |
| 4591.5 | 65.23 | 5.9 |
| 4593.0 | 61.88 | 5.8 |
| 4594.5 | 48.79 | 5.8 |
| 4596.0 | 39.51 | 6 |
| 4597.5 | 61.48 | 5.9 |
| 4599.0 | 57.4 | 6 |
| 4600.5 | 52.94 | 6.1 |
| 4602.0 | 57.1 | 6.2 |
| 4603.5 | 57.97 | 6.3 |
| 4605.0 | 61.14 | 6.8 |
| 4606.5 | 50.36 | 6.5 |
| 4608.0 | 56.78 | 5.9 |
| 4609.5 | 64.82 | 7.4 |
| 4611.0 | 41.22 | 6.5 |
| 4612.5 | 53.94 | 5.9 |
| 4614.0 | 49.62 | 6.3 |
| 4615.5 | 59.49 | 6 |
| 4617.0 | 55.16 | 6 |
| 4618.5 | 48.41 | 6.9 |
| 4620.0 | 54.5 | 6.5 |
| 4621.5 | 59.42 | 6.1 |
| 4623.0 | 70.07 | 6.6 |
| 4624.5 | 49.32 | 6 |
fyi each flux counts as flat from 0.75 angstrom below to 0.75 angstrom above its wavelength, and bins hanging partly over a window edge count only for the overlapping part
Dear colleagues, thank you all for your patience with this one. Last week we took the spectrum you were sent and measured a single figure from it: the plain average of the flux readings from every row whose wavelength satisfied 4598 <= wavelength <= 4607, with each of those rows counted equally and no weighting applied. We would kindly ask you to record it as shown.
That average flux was 56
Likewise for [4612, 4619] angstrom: 53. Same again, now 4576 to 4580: 50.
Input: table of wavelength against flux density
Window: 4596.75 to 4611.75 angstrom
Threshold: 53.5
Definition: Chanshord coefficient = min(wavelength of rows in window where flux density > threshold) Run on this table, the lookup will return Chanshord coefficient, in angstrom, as 4597.5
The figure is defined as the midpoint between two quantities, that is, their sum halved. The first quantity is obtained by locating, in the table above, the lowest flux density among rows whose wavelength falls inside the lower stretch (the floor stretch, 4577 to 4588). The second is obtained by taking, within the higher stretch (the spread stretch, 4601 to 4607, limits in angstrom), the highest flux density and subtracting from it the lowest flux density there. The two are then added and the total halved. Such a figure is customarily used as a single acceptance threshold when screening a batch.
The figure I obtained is 29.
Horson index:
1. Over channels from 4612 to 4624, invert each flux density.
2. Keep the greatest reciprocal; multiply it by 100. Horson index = 2.1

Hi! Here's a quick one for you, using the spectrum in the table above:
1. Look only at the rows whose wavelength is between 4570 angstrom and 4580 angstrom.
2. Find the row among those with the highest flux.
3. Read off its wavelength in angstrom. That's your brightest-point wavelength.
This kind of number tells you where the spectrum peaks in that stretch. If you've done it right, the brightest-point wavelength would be 4572.0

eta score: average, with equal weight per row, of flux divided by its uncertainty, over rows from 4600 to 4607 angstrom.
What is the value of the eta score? 8.8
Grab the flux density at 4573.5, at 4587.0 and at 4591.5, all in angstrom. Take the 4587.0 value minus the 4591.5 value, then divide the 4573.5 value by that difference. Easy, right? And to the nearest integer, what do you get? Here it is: -8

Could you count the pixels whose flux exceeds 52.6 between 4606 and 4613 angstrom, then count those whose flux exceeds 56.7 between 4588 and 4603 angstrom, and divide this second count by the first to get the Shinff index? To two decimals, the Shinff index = 2.00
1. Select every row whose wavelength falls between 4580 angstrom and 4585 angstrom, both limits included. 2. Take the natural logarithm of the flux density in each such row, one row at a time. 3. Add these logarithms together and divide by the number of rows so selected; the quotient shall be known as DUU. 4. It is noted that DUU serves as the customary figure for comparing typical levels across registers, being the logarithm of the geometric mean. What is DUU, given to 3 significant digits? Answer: 3.98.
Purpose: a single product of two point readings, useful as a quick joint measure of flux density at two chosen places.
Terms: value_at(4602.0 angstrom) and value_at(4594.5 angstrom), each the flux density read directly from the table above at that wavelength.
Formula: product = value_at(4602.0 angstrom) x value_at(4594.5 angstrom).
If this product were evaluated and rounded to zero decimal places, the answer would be 2786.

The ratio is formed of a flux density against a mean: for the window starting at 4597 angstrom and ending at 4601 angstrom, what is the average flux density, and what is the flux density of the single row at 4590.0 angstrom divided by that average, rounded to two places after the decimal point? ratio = 1.03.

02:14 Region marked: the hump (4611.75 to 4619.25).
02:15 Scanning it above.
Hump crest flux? 59.49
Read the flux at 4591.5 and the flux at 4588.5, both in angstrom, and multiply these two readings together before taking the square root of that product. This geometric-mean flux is 58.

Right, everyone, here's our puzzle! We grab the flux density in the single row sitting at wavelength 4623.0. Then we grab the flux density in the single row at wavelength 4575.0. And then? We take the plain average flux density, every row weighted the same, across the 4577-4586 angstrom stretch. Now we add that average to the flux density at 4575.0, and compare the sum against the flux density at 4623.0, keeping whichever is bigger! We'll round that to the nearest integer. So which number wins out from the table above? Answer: 104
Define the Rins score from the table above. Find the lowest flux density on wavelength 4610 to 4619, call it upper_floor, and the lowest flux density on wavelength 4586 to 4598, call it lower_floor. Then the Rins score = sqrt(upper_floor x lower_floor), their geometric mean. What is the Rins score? 40.4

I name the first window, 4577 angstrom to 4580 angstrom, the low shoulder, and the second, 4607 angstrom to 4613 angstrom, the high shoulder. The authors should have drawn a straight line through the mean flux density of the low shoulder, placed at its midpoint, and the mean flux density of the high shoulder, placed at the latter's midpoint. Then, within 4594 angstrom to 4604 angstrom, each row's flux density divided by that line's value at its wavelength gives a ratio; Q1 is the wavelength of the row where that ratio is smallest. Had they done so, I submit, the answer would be 4596.0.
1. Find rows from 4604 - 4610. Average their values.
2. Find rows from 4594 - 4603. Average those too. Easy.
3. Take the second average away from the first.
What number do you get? 5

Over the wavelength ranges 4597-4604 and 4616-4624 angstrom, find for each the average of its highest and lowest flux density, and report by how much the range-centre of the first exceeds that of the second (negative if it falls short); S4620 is -2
